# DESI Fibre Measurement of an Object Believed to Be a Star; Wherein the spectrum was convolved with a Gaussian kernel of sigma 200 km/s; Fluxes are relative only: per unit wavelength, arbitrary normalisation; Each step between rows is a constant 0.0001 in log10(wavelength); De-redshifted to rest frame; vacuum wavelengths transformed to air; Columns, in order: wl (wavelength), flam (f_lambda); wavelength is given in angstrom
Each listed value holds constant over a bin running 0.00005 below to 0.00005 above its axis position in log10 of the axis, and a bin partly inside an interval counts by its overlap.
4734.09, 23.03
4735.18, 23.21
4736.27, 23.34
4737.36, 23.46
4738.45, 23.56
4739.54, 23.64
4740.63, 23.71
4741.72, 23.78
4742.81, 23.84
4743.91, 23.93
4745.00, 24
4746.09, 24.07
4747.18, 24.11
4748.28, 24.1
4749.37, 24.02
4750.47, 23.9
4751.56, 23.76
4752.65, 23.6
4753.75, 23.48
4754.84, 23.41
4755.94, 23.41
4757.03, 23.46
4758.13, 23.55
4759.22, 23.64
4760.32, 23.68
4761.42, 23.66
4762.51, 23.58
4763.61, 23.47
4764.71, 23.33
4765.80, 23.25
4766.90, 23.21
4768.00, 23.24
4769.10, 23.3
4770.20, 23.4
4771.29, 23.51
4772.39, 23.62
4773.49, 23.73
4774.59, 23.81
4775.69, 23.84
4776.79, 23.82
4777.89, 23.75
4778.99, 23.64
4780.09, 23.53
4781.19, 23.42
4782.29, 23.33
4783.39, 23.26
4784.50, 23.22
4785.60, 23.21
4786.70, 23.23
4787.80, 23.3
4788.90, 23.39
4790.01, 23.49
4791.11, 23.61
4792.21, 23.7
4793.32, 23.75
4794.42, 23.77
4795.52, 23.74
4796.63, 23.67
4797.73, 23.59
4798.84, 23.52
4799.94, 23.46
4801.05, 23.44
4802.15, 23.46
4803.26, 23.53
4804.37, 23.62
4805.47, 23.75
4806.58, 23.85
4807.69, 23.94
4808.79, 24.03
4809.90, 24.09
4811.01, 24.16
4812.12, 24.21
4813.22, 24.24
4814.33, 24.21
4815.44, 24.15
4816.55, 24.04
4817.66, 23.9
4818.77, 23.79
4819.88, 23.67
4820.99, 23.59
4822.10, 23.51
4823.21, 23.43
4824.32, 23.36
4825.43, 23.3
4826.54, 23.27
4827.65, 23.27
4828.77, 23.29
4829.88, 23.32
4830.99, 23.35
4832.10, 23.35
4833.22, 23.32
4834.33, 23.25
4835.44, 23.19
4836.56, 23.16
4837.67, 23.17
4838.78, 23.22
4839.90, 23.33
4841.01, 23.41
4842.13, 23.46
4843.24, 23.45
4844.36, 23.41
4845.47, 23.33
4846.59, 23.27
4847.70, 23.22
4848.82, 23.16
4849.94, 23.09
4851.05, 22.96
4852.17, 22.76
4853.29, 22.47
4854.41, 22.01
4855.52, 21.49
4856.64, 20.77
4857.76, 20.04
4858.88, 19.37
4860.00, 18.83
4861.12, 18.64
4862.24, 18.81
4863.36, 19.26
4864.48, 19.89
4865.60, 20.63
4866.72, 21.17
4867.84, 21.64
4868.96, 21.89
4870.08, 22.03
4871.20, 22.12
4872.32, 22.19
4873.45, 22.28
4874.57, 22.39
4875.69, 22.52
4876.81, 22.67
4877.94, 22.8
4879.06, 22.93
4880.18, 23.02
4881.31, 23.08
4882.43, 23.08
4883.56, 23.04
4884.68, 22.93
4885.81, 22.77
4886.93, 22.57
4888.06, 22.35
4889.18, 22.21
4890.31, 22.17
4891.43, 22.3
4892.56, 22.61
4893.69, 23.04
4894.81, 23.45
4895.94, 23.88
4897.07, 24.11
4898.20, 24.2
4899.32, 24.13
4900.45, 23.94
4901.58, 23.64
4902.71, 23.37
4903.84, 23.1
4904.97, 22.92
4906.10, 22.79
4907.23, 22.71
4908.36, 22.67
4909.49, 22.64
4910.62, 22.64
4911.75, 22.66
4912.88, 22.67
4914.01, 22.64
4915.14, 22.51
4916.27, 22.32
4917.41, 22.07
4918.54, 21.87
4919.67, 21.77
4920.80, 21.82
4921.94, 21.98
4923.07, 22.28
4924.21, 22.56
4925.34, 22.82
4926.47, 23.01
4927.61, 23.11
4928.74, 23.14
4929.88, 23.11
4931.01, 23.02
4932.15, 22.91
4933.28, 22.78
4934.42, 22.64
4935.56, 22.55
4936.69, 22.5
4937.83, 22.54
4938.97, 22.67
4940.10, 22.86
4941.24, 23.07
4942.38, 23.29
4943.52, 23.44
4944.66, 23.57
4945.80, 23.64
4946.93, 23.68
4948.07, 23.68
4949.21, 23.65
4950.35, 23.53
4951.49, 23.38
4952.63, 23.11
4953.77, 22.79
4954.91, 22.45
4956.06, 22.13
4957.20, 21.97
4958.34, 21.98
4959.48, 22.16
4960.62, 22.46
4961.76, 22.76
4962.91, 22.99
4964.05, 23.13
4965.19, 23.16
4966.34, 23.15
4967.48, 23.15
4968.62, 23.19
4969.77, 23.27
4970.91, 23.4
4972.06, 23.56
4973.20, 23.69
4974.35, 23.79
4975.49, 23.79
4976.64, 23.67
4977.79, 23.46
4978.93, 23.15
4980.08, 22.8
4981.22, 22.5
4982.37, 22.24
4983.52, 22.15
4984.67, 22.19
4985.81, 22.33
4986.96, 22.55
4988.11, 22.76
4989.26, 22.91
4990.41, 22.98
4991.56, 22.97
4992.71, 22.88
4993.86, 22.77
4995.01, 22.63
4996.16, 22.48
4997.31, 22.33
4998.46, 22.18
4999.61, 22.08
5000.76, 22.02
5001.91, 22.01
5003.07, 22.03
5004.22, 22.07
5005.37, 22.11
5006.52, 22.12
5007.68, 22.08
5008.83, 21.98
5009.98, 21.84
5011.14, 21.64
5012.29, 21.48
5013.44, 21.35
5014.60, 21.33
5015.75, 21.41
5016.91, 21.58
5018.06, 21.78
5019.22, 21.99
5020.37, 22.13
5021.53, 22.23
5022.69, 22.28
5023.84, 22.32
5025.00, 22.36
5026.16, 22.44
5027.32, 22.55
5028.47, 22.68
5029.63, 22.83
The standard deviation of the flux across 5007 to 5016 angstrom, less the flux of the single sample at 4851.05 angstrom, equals -22.7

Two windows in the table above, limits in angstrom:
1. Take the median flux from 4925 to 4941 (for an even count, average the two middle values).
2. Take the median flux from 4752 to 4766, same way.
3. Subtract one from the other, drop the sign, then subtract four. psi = -3.36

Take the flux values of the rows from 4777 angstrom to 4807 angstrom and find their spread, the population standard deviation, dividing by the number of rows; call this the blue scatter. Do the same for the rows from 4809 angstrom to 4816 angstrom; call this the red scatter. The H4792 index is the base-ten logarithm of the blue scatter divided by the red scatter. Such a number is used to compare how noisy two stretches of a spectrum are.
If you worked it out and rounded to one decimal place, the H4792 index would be 0.6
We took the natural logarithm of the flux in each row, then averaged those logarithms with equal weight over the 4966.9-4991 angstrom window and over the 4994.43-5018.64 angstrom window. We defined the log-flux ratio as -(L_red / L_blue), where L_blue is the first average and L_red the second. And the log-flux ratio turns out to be -0.98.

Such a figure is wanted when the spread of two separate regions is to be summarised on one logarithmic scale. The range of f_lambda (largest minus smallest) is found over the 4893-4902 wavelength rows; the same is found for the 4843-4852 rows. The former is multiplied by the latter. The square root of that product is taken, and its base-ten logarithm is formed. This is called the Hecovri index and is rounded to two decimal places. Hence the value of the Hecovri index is -0.12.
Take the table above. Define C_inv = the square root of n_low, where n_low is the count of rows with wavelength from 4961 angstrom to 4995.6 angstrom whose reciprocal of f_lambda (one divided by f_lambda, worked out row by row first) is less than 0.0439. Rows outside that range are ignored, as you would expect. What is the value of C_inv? 4.47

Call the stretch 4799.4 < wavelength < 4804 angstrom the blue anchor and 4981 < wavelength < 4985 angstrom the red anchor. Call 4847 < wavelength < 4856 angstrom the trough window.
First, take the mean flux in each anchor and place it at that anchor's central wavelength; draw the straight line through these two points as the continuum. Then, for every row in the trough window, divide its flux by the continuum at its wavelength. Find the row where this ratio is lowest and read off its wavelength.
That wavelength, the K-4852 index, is 4855.52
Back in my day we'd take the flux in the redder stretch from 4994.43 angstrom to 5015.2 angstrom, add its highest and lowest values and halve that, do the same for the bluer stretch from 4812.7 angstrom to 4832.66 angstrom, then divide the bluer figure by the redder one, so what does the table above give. 1.08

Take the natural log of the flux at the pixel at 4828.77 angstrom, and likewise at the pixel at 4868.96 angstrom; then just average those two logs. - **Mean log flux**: 3.117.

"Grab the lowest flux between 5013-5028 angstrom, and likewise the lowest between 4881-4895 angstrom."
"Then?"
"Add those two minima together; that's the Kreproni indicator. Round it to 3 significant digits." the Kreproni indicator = 43.5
